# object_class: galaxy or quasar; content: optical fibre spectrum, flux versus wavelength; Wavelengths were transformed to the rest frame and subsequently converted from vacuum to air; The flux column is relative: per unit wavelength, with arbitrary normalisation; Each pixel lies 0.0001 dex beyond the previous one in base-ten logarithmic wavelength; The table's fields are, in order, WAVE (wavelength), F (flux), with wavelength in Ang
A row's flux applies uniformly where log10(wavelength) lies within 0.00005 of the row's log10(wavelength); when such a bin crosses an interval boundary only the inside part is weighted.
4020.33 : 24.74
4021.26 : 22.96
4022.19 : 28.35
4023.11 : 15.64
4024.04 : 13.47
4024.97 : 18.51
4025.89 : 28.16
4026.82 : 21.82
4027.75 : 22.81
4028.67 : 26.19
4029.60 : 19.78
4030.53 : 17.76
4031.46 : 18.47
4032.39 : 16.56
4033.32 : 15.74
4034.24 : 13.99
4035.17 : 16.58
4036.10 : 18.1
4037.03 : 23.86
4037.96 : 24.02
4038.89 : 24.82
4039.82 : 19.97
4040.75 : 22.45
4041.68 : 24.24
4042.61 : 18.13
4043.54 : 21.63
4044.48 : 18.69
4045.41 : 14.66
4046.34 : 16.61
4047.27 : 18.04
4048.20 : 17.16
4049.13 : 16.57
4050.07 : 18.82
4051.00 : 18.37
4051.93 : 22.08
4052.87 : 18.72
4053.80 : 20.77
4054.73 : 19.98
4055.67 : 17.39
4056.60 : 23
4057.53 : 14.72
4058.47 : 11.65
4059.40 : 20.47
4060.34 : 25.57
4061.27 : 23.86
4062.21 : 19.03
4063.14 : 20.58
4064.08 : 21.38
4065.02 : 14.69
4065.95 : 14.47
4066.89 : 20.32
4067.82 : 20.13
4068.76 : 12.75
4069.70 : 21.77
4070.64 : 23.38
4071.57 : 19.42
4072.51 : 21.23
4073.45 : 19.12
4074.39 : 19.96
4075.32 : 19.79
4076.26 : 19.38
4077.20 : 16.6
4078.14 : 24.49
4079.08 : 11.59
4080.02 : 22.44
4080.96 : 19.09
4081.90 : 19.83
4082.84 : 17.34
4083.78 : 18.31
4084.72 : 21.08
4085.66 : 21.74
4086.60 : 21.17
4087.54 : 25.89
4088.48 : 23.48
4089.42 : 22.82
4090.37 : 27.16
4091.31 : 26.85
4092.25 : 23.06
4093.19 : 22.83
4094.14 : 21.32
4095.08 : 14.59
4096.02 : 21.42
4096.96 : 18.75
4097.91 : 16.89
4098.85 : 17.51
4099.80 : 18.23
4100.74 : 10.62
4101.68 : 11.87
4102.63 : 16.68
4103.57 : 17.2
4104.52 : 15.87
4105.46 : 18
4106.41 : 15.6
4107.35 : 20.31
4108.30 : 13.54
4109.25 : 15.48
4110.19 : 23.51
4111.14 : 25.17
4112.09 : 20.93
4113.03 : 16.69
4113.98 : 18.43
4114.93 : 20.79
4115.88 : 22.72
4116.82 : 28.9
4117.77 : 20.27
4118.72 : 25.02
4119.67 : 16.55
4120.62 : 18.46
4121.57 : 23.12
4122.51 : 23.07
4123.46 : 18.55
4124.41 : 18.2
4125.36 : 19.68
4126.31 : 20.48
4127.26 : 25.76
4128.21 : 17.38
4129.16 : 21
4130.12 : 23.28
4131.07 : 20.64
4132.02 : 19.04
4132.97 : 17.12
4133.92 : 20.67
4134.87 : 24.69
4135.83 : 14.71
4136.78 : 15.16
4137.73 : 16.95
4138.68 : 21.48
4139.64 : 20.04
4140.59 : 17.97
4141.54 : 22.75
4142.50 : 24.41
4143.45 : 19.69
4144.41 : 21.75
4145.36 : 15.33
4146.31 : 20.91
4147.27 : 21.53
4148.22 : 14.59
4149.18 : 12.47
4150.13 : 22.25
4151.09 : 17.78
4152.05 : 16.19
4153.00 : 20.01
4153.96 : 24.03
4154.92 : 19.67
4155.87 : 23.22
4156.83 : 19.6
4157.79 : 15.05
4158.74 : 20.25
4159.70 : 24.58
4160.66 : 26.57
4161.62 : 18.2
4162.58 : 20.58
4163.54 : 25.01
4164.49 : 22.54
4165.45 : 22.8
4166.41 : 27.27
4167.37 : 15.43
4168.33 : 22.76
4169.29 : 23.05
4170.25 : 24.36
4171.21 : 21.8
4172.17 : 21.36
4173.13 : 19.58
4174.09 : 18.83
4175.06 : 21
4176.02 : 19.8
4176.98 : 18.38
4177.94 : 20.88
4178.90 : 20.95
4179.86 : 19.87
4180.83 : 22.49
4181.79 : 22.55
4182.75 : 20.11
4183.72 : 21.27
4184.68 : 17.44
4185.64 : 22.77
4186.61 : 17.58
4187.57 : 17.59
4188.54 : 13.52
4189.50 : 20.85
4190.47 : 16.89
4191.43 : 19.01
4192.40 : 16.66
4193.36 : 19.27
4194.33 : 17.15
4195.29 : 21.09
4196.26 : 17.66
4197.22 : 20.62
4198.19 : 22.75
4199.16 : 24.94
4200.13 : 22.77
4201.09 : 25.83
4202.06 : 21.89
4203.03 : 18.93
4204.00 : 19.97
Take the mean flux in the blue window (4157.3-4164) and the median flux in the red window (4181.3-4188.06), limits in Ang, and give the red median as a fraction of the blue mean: 0.94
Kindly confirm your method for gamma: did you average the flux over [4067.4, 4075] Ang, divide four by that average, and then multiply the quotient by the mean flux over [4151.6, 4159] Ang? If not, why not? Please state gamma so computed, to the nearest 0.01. 4.01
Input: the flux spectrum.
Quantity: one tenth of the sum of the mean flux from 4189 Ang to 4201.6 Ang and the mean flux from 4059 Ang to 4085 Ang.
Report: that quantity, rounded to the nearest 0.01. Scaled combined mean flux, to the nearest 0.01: 4.00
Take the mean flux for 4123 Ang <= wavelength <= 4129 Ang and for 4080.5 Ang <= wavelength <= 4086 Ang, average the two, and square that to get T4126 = 392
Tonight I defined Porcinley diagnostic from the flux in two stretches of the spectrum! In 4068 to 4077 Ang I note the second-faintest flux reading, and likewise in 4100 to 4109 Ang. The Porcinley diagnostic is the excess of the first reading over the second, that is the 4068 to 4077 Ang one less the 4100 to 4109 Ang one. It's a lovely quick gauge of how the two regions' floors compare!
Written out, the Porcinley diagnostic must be 7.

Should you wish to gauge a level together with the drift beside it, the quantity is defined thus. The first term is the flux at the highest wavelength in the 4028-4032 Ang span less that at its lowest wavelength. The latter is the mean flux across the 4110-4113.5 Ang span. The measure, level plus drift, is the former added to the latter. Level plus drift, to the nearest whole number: 14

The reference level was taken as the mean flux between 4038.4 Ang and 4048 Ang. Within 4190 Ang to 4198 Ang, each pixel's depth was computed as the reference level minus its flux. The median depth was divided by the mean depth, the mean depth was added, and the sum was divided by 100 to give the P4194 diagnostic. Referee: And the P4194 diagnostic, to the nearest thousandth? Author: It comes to 0.025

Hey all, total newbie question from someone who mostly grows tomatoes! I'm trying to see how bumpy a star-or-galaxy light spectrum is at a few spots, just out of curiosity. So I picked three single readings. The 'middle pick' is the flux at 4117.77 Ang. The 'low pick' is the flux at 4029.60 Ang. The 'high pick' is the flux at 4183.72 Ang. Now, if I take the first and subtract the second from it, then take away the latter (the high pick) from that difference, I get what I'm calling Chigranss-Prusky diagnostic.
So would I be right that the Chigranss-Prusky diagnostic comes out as -21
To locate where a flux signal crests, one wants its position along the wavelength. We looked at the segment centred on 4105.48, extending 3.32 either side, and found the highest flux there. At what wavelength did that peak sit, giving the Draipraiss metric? 4107.35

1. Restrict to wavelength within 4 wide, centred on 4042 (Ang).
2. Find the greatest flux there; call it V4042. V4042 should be 24.24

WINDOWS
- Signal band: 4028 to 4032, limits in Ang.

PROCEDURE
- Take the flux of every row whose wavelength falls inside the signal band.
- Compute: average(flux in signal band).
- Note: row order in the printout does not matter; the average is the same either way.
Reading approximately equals 20.6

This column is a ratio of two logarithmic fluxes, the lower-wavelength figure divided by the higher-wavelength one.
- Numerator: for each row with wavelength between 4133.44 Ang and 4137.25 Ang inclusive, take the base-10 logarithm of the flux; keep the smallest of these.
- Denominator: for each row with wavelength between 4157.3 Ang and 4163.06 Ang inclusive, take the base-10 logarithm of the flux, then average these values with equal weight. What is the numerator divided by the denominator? 0.89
